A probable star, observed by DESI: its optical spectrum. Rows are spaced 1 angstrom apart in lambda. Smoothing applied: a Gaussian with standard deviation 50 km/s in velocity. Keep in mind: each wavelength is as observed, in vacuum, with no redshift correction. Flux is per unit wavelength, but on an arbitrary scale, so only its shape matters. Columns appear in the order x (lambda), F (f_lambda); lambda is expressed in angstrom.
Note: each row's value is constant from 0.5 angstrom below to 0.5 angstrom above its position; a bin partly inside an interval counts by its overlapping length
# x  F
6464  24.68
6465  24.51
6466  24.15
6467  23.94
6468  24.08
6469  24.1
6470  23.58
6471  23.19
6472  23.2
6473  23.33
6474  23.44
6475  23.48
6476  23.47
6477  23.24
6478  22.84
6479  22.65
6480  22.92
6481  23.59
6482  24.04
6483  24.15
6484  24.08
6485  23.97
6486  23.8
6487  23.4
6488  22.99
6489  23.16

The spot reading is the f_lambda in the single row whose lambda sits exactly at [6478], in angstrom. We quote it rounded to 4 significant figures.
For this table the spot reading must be 22.84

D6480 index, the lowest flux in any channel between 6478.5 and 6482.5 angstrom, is 22.65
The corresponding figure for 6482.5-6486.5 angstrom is 23.8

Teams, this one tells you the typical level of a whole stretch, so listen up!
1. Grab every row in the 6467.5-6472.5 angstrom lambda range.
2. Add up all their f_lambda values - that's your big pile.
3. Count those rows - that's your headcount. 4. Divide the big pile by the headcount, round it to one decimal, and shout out 23.6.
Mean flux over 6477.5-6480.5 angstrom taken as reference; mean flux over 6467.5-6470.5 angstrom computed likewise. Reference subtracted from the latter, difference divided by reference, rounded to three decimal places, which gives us 0.049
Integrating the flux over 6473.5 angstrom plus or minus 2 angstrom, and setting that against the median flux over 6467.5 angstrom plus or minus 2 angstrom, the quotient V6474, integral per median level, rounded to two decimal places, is 3.88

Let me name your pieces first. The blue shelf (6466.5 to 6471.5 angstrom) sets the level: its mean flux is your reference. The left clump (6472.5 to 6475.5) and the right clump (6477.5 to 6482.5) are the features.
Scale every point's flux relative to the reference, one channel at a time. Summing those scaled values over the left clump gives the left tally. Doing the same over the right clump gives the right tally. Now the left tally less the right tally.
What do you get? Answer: -2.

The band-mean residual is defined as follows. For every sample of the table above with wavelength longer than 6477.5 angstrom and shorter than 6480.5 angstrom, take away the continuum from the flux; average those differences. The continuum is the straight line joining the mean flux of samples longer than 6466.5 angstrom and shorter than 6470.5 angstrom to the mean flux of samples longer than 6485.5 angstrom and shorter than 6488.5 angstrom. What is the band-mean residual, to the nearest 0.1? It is -0.8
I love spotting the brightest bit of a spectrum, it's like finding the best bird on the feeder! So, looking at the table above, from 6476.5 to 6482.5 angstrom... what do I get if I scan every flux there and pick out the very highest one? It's 24.04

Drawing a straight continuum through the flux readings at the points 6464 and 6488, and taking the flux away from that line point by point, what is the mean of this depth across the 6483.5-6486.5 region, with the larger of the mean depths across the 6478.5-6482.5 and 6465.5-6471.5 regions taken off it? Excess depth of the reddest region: -1.27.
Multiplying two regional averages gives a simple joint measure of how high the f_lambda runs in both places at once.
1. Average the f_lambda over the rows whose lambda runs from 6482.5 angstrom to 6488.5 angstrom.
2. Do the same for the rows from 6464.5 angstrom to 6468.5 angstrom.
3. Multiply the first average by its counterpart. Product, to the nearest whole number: 574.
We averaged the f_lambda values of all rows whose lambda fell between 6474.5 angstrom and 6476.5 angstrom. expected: 23.5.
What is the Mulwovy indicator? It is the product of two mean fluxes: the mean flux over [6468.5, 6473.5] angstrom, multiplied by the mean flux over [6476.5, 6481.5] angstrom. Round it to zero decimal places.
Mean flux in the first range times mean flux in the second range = 541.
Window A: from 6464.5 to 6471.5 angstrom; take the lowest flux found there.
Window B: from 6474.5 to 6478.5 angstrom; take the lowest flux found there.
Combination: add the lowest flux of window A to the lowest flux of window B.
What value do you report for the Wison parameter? 46.0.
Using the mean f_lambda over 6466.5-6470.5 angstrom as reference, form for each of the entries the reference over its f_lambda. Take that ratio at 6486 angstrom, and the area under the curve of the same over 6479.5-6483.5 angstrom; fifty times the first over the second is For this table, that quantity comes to 12.4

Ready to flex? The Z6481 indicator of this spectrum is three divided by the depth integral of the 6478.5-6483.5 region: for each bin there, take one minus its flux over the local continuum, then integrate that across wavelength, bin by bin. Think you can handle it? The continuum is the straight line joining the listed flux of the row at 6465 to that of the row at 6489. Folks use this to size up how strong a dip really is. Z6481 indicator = 103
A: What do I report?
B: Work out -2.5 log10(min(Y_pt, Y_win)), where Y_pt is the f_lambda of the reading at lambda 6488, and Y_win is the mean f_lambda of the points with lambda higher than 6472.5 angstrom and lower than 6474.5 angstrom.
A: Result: -3.404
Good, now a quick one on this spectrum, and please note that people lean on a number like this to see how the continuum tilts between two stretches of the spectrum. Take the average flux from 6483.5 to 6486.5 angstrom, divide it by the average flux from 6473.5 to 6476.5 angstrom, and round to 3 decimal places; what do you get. 1.021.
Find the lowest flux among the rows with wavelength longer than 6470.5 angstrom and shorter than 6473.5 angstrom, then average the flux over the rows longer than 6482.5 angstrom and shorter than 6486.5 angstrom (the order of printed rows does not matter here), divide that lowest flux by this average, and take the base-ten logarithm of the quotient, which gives -0.015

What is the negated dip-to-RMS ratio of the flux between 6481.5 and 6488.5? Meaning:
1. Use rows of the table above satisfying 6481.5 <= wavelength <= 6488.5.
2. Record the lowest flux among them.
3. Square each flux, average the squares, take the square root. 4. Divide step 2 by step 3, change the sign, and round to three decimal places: -0.967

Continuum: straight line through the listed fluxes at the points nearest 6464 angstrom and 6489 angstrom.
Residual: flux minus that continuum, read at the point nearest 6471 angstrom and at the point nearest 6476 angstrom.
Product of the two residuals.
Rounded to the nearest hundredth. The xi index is 0.51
